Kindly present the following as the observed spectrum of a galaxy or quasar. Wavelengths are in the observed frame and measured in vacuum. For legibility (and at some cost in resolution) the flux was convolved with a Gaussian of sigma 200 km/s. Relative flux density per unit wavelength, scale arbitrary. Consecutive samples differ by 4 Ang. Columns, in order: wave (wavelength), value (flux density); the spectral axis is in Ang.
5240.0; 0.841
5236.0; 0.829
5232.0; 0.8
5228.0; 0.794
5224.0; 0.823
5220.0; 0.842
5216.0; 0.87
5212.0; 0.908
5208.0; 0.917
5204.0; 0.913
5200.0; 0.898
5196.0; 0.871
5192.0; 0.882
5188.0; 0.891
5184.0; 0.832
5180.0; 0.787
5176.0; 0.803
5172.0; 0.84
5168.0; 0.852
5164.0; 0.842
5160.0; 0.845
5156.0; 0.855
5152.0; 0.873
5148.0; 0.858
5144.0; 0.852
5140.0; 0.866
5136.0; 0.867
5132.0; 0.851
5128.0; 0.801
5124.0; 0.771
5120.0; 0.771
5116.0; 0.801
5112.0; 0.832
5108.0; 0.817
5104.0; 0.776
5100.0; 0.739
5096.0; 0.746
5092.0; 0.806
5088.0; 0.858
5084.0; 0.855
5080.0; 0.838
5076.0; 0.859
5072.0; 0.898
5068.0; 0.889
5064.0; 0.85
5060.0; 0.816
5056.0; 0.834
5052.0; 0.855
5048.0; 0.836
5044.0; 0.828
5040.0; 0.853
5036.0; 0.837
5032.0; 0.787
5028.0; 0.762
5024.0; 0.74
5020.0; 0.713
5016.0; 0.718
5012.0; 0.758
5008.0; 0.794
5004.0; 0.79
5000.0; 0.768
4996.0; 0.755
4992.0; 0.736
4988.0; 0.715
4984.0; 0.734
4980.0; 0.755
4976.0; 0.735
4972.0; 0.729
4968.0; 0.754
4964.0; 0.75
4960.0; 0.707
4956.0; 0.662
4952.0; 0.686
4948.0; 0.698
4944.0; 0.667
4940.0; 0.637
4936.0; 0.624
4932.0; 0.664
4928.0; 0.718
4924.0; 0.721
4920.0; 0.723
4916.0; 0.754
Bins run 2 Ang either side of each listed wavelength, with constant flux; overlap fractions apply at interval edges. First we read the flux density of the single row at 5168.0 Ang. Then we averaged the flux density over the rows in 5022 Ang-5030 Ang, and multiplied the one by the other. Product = 0.64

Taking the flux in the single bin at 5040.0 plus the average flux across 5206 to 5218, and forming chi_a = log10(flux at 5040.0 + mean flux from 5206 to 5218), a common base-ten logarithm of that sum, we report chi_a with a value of 0.243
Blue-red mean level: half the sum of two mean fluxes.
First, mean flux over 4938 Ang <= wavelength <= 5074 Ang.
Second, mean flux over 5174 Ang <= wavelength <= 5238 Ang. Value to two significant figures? 0.81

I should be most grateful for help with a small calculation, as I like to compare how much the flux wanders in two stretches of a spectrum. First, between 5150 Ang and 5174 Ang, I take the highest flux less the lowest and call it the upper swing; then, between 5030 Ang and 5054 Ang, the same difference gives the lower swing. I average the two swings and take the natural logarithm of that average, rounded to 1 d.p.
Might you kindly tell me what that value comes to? -3.0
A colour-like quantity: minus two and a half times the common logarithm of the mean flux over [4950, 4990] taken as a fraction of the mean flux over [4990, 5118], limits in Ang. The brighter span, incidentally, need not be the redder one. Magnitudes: 0.12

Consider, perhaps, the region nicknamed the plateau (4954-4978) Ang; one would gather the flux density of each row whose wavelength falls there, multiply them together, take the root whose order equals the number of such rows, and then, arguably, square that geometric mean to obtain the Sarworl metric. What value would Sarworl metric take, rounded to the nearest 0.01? 0.52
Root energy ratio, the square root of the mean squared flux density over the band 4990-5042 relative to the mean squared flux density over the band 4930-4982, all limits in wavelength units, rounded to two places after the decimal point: 1.10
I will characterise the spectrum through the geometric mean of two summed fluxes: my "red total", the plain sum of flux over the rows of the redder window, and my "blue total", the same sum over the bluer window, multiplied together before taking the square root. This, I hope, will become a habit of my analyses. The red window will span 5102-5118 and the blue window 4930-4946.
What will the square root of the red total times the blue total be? 2.89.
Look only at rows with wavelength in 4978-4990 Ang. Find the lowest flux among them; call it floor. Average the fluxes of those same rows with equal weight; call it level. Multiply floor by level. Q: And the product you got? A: 0.53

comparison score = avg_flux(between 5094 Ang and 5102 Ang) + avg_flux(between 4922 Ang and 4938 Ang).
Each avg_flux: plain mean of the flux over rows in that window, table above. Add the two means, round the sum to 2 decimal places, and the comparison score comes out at 1.42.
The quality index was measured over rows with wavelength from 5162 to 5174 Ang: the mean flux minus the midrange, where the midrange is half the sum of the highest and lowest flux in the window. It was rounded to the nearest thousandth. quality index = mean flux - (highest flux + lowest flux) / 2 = -0.001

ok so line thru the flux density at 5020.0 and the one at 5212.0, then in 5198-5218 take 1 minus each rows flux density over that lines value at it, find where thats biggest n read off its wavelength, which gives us 5216.0 Ang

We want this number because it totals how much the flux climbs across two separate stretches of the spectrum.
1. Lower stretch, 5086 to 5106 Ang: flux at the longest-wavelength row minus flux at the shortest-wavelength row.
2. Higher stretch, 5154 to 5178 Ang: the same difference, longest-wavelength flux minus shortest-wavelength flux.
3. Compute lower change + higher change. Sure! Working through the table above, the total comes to -0.13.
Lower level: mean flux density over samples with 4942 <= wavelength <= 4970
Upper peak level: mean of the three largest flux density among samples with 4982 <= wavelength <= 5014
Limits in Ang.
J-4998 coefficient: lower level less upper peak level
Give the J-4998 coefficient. -0.081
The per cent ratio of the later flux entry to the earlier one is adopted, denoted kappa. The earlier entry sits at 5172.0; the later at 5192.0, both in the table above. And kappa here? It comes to 105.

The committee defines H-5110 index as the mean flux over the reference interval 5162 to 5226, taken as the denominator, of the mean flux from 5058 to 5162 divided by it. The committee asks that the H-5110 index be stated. 0.96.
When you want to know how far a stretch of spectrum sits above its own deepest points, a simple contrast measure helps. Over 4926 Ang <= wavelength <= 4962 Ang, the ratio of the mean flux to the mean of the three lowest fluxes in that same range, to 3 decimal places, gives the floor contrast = 1.051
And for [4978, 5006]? 1.030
